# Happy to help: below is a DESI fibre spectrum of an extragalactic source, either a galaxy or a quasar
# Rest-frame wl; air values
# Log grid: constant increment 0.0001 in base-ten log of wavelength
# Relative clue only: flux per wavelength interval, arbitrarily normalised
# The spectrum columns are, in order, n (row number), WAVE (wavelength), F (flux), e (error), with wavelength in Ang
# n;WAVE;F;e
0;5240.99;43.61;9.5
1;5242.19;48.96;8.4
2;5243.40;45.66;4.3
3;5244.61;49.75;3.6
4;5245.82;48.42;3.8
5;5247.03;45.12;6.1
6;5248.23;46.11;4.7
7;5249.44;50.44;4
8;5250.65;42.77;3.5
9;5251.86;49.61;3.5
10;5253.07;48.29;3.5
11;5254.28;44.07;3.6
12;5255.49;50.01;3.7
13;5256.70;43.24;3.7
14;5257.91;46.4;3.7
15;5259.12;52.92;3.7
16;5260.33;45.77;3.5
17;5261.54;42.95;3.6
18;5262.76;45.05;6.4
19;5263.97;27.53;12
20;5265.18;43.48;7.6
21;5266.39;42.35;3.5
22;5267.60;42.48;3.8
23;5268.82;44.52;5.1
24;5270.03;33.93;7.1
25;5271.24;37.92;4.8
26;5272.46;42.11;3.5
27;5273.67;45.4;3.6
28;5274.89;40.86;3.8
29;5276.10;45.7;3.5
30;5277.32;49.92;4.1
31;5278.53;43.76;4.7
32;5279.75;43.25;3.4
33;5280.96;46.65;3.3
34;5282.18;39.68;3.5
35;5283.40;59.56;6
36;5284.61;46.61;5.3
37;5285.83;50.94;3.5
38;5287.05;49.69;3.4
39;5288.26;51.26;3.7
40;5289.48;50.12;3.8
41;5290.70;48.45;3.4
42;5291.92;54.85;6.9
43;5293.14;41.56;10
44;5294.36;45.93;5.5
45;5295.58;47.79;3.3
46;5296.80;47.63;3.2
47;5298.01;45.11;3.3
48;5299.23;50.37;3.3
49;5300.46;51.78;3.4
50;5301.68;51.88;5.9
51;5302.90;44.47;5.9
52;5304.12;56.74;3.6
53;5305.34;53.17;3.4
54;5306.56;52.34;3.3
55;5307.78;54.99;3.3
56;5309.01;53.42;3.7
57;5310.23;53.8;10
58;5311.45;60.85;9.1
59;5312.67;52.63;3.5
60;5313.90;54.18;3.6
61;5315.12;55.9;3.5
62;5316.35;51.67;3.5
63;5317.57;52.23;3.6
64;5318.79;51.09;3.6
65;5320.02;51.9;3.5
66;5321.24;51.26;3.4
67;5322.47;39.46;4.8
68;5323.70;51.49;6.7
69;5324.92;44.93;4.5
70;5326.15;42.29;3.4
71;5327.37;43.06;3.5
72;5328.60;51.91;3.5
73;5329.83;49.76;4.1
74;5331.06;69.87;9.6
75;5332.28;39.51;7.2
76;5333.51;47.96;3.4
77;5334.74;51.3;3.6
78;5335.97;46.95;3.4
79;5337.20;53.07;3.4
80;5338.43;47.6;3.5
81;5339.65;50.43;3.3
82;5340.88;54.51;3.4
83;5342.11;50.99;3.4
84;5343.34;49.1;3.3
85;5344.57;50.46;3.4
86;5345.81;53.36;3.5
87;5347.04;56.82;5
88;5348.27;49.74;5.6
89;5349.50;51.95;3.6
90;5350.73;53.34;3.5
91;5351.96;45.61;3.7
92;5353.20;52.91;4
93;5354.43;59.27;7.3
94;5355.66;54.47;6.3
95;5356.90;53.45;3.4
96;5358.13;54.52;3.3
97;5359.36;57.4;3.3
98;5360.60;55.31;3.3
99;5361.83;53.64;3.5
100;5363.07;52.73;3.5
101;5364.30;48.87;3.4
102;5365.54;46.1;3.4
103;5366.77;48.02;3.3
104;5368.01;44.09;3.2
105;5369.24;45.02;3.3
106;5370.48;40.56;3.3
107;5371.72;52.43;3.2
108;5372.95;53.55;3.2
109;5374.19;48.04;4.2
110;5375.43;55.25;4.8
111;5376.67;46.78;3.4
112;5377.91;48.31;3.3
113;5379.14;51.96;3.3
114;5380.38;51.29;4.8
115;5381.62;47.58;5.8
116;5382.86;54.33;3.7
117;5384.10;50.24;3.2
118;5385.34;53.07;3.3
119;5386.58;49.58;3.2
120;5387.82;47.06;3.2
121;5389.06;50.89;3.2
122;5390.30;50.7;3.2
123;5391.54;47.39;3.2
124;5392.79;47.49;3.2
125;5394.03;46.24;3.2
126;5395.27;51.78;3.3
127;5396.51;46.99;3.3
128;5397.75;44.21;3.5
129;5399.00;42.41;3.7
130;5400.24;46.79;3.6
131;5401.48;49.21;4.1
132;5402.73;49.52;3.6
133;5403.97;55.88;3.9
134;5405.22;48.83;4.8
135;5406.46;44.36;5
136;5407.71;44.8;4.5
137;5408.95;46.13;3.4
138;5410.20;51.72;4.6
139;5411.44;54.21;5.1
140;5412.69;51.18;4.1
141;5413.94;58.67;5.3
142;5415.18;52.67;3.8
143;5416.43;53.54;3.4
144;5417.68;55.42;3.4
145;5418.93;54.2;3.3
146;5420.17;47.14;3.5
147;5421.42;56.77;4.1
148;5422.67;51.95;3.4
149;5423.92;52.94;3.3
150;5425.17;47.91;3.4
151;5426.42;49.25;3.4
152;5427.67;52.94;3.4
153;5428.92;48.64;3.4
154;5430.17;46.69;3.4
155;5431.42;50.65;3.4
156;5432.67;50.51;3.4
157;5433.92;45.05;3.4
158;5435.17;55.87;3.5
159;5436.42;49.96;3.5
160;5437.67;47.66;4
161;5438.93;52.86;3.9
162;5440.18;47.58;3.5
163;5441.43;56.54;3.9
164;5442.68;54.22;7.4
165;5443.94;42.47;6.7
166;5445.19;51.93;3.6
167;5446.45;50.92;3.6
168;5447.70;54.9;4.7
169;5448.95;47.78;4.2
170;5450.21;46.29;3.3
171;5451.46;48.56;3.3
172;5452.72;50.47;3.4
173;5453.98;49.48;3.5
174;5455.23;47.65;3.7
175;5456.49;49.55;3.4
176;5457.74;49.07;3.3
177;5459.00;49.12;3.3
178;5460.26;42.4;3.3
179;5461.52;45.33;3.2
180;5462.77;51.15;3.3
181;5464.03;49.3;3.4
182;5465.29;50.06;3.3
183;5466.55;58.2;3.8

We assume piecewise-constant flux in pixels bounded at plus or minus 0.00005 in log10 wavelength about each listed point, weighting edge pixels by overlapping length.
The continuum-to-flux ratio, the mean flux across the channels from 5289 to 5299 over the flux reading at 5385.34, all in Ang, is 0.90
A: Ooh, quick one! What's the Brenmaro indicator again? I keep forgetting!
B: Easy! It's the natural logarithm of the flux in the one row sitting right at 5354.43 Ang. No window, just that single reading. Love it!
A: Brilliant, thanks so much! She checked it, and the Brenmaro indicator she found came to 4.08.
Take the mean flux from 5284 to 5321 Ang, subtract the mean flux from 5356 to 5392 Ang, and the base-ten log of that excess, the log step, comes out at -0.1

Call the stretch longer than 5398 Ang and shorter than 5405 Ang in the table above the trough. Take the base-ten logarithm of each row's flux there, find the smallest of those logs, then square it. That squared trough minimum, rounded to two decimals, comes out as 2.65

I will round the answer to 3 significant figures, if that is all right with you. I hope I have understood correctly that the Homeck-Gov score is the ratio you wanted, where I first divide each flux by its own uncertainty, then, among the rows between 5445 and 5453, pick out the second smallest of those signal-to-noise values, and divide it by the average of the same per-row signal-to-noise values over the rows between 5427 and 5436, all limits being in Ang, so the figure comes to 0.797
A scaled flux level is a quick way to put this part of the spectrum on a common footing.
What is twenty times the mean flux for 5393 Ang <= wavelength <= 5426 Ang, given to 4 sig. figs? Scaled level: 1004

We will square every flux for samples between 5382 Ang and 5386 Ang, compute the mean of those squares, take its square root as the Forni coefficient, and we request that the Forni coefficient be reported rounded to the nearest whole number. 53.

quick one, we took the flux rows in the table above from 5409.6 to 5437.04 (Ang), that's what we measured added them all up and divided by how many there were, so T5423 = 51.7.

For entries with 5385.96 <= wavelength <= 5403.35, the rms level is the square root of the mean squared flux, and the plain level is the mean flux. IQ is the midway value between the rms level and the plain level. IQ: 47.9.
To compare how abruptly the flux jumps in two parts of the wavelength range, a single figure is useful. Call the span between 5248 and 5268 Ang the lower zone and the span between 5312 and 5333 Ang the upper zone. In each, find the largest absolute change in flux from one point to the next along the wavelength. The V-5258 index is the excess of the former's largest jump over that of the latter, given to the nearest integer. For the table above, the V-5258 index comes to -13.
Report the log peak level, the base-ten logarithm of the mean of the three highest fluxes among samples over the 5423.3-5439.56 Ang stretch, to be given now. 1.73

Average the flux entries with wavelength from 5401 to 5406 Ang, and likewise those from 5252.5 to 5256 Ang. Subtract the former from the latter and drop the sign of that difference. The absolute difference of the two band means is 3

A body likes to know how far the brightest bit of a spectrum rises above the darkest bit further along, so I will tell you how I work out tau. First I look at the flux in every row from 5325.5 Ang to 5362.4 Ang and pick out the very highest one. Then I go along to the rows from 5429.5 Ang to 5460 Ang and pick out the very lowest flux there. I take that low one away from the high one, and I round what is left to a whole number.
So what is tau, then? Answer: 27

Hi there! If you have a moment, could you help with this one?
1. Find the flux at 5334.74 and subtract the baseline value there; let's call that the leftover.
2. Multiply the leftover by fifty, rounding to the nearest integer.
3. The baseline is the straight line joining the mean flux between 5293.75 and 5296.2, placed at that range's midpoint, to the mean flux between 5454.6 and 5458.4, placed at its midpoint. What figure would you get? 199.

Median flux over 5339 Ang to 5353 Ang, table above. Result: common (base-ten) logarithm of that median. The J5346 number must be 1.71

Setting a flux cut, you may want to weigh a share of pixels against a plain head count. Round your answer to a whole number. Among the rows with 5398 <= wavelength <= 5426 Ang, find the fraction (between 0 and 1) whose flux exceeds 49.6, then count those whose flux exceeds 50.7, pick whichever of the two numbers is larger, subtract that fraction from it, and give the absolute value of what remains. 11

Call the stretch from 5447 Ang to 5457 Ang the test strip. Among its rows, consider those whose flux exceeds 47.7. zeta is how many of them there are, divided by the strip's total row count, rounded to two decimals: 0.75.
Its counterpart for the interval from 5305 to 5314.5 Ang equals 1.00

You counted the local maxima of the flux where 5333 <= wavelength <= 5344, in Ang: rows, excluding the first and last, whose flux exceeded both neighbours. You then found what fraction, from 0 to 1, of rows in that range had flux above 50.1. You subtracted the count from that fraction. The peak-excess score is -2.4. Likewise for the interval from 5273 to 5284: -1.9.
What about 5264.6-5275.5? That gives -2.0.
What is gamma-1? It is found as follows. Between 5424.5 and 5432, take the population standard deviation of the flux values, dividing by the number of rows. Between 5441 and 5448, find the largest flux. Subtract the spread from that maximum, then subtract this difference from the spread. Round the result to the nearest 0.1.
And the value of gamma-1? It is -52.5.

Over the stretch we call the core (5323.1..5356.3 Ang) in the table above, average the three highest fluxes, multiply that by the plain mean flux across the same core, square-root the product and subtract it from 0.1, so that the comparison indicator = -56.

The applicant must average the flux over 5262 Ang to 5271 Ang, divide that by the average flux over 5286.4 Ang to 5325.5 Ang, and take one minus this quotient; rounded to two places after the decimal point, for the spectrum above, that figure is 0.21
